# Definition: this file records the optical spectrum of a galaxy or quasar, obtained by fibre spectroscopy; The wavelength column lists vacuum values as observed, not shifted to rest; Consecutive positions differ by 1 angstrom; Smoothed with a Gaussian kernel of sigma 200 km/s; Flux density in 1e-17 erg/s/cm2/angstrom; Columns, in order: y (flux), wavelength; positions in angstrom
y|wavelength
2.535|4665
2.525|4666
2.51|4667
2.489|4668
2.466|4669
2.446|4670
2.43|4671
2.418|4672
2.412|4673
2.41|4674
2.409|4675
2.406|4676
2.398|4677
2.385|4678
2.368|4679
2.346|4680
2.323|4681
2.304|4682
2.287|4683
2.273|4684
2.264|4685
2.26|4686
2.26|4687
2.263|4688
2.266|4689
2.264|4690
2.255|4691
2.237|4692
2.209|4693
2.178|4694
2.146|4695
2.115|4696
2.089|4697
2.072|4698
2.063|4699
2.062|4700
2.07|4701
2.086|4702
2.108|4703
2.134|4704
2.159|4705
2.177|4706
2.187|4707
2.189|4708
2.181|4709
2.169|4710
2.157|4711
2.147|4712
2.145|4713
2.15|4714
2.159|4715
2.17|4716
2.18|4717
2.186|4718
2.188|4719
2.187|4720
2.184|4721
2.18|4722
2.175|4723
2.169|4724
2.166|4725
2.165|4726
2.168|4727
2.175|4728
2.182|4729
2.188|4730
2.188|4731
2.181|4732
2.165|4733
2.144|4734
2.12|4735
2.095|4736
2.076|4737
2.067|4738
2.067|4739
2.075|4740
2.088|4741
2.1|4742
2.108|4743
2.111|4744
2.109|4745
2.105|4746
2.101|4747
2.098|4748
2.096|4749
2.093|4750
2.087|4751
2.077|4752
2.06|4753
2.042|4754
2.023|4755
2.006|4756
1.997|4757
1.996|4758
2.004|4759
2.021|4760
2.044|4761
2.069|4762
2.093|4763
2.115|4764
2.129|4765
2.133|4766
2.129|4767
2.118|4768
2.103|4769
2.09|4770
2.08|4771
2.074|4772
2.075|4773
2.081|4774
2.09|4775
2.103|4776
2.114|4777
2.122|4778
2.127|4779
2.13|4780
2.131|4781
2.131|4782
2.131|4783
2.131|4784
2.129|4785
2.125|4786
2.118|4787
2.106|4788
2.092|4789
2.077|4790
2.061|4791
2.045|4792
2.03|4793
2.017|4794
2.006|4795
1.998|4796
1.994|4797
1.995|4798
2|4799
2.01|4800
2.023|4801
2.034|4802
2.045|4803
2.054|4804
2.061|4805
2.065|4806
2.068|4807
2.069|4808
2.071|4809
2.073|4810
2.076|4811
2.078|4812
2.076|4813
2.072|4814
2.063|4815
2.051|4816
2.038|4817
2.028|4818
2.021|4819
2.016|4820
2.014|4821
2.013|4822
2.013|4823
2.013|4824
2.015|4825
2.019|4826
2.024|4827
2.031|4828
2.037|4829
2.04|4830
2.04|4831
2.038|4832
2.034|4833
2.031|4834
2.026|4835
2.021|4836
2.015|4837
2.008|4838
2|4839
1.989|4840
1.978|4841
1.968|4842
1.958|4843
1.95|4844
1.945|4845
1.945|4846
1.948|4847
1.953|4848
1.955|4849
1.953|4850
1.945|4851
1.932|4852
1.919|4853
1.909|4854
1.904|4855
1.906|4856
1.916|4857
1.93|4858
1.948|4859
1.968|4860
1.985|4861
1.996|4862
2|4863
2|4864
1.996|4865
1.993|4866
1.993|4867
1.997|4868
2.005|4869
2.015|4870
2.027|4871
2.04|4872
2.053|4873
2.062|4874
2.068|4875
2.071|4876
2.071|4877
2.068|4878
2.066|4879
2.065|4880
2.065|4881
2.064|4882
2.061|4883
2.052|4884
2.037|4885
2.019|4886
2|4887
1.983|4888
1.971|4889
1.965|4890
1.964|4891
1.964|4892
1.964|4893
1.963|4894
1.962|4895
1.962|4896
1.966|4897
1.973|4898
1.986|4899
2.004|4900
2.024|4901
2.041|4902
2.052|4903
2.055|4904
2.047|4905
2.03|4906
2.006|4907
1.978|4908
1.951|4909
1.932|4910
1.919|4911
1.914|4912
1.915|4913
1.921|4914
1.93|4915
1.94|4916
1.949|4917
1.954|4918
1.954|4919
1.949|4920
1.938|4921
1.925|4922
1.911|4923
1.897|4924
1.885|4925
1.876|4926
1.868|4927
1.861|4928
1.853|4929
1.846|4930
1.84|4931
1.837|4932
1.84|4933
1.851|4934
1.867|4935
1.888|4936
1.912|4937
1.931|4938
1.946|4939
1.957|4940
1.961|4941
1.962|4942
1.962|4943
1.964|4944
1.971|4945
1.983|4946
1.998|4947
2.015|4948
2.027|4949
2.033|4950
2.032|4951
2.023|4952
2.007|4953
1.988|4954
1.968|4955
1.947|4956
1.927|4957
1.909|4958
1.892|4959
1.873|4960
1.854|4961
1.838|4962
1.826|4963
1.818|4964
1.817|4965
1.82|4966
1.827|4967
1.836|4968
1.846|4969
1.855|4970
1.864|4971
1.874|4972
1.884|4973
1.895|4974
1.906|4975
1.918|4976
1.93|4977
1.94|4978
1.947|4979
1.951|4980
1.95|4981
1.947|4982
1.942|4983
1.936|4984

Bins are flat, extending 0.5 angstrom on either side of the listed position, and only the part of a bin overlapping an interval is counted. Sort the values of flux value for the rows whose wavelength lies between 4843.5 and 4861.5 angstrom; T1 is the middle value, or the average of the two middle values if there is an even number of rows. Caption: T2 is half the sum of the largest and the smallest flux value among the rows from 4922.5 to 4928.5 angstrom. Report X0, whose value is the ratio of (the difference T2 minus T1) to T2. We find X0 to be -0.031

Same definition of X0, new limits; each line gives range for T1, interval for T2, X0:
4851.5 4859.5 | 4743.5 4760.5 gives 0.066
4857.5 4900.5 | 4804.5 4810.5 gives 0.032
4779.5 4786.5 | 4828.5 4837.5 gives -0.051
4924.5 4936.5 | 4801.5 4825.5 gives 0.092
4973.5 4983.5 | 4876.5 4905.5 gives 0.037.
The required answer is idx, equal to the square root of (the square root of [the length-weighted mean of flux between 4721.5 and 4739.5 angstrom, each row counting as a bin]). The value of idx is 1.21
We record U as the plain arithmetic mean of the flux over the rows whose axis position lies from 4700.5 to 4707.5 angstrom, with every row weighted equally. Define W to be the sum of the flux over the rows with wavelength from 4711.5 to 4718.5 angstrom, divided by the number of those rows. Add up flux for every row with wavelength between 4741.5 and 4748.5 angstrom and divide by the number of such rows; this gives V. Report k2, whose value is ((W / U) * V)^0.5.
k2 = 1.46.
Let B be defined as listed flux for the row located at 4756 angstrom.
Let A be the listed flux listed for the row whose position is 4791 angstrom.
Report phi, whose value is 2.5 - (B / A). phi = 1.53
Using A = 2.061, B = 2.006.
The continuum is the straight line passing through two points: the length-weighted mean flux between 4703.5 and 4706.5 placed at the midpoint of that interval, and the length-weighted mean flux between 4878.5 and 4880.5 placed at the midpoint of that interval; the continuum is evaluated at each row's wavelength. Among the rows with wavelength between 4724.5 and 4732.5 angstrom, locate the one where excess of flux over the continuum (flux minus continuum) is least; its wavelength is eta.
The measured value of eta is 4726 angstrom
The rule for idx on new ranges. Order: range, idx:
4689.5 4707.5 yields 1.21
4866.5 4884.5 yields 1.20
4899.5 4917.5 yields 1.19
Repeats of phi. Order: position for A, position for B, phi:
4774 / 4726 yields 1.46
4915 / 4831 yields 1.44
